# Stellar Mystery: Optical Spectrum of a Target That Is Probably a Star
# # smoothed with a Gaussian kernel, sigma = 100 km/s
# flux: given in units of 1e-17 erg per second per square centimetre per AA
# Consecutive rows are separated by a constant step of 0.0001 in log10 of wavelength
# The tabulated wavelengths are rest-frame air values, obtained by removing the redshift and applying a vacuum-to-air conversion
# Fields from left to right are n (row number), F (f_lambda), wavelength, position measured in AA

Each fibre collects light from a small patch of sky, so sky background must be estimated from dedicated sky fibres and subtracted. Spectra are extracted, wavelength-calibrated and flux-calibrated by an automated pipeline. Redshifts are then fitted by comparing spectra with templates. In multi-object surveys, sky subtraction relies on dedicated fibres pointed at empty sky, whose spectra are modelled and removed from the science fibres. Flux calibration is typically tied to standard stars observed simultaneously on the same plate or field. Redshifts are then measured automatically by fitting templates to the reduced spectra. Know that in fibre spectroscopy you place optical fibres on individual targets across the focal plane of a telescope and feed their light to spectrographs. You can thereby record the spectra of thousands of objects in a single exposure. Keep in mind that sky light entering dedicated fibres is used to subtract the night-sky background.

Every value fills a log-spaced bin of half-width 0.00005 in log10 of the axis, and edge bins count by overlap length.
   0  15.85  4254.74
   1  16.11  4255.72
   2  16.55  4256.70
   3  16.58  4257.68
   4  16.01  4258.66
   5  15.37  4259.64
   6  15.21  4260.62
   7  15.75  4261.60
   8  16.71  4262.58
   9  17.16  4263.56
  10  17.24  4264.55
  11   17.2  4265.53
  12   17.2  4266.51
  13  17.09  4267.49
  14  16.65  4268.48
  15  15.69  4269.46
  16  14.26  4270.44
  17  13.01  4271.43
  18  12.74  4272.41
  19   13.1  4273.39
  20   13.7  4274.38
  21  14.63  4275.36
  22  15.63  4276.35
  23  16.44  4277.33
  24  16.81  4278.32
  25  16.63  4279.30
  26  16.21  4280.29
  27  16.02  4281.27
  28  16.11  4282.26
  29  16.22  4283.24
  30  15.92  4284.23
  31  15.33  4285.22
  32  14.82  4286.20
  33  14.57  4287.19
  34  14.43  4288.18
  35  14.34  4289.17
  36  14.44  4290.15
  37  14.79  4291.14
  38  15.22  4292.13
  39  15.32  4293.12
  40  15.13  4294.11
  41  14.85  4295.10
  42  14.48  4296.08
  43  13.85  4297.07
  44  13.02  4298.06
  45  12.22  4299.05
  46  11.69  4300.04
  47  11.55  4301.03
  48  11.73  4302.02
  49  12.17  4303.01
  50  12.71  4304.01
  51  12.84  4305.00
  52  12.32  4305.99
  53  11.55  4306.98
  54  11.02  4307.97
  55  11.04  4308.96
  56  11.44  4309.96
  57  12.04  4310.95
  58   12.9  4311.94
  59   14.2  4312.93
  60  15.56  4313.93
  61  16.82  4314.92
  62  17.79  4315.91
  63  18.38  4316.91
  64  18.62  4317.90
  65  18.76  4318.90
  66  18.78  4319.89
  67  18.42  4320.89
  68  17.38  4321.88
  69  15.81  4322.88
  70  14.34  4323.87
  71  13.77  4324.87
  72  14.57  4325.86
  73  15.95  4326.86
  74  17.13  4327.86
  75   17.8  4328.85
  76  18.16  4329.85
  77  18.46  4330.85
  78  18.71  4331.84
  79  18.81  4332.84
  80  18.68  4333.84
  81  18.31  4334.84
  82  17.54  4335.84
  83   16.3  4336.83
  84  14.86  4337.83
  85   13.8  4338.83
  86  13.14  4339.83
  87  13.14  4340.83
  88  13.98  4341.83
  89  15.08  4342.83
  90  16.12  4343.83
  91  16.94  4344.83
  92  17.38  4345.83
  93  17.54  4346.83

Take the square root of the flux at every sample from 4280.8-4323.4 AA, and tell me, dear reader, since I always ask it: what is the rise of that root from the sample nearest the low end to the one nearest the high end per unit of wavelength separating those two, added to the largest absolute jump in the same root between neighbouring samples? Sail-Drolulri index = 0.19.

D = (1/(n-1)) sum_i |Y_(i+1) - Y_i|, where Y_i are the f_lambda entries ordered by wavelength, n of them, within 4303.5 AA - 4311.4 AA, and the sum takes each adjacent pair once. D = 0.42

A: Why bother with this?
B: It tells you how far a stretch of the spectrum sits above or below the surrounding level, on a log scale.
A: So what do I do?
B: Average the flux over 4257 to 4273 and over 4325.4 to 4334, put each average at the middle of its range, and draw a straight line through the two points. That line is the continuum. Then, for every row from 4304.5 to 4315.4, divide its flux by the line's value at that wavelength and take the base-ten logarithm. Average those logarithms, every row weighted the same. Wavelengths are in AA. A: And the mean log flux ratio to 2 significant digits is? -0.13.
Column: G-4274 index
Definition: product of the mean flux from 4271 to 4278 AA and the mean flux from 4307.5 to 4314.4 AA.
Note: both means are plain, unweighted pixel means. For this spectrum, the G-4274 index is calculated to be 179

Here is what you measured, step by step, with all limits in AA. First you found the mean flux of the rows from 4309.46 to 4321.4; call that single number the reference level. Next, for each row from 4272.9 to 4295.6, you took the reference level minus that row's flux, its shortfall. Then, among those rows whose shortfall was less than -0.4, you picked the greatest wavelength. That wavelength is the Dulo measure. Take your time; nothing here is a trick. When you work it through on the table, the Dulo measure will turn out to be 4279.30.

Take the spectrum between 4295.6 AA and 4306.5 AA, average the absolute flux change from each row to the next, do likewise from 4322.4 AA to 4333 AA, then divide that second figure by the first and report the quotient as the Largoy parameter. 1.5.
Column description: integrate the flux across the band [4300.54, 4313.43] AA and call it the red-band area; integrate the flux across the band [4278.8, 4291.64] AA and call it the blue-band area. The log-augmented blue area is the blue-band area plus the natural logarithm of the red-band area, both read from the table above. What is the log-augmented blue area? 202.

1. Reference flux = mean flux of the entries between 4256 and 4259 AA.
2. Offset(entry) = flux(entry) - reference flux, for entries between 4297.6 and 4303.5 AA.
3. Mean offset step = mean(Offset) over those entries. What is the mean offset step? -4.3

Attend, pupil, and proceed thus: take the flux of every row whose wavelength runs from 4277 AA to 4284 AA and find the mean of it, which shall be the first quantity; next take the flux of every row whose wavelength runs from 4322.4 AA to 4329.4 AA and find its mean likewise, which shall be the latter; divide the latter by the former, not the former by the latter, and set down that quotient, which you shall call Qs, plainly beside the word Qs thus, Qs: 0.96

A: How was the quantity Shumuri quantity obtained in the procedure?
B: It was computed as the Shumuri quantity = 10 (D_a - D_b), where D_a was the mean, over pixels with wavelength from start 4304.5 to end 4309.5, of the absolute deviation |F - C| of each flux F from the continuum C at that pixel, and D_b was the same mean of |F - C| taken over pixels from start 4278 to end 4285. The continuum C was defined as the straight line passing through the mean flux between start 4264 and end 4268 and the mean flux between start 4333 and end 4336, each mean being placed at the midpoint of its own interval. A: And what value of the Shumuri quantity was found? 49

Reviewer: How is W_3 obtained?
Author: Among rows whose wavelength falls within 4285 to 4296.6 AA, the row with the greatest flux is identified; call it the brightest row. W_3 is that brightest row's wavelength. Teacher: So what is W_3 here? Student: 4285.22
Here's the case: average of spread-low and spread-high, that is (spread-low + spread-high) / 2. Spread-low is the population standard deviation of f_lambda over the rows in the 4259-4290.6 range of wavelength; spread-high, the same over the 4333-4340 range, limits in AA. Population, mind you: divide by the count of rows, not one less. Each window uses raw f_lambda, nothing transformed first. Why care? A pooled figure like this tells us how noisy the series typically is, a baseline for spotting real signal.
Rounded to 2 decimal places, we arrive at 1.66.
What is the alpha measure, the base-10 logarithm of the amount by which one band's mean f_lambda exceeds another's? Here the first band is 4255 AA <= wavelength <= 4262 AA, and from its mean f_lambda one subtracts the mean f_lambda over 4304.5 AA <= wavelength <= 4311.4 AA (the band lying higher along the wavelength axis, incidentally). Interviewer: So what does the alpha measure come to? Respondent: 0.62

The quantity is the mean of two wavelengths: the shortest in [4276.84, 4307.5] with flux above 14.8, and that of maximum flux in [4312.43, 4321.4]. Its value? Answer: 4298.6 AA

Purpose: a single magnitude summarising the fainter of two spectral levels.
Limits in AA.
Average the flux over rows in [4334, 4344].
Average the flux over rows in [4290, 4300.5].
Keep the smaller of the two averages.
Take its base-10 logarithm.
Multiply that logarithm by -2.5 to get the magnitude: -2.87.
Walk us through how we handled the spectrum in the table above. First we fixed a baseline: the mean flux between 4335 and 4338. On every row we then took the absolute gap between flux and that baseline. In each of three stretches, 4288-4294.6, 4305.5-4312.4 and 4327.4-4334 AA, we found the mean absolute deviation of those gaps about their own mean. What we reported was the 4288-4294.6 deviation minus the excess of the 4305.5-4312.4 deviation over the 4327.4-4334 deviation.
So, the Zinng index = 0.3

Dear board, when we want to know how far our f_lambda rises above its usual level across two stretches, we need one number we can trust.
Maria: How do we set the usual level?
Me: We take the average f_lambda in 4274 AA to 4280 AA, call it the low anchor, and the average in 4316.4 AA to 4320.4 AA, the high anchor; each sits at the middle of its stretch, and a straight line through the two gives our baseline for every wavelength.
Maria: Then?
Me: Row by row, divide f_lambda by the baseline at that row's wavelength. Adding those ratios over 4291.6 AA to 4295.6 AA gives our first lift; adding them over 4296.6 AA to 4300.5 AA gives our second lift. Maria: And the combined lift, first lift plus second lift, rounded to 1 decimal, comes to 6.5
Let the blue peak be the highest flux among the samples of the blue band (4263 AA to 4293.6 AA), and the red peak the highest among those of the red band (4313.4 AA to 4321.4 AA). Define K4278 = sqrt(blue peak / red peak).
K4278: 0.96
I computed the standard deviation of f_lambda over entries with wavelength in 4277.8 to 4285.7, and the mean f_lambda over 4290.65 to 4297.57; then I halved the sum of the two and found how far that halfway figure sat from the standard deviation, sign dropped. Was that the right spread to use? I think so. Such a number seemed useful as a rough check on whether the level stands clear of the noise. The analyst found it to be 7.2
